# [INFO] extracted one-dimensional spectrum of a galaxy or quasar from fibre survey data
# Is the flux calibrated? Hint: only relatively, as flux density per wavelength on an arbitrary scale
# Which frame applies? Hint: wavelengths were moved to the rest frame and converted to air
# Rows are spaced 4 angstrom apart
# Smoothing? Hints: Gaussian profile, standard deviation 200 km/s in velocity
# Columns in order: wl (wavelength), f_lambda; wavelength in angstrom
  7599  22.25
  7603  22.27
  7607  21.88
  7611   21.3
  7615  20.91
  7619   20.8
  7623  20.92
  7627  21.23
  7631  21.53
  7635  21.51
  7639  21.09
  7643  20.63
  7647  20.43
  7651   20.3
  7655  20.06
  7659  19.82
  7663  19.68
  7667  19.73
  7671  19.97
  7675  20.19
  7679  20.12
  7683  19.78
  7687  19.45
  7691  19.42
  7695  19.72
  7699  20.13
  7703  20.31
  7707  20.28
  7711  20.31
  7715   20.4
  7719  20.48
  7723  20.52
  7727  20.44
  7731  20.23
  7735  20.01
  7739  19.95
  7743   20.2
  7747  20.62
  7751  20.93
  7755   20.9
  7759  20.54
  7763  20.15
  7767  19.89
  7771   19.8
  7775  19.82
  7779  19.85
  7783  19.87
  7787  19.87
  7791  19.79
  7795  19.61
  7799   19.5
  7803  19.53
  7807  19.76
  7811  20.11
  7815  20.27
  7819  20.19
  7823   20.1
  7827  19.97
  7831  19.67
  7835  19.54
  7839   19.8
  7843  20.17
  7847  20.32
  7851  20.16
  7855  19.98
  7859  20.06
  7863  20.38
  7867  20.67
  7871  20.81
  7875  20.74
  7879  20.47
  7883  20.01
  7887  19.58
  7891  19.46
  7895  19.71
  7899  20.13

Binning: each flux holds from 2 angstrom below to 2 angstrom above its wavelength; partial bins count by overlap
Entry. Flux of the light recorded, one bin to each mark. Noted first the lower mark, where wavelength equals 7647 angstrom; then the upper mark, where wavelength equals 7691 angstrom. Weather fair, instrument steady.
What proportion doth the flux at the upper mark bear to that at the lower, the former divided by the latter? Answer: 0.95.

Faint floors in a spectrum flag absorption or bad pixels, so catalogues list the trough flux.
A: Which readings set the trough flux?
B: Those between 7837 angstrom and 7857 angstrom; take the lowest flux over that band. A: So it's 19.8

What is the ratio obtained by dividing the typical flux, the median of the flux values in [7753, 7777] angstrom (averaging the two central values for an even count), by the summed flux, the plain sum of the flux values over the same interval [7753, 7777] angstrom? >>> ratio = 0.165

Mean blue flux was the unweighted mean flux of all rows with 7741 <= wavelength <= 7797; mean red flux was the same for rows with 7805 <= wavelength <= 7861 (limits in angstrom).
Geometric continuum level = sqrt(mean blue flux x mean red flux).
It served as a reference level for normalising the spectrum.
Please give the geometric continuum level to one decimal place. 20.1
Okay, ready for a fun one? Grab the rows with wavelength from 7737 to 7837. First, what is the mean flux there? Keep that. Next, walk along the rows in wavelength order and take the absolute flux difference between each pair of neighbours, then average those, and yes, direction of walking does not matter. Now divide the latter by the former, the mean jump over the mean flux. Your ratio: 0.0084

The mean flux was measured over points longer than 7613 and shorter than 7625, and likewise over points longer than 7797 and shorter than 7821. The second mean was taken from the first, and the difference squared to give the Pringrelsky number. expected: 0.97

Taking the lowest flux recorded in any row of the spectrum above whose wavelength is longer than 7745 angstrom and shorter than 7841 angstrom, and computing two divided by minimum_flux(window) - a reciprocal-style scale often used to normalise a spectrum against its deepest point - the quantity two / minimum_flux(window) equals 0.103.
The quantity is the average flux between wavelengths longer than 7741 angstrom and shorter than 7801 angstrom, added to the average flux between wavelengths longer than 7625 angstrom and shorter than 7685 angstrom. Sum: 40.5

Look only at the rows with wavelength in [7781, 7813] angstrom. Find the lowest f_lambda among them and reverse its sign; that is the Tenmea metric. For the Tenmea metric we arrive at -19.50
